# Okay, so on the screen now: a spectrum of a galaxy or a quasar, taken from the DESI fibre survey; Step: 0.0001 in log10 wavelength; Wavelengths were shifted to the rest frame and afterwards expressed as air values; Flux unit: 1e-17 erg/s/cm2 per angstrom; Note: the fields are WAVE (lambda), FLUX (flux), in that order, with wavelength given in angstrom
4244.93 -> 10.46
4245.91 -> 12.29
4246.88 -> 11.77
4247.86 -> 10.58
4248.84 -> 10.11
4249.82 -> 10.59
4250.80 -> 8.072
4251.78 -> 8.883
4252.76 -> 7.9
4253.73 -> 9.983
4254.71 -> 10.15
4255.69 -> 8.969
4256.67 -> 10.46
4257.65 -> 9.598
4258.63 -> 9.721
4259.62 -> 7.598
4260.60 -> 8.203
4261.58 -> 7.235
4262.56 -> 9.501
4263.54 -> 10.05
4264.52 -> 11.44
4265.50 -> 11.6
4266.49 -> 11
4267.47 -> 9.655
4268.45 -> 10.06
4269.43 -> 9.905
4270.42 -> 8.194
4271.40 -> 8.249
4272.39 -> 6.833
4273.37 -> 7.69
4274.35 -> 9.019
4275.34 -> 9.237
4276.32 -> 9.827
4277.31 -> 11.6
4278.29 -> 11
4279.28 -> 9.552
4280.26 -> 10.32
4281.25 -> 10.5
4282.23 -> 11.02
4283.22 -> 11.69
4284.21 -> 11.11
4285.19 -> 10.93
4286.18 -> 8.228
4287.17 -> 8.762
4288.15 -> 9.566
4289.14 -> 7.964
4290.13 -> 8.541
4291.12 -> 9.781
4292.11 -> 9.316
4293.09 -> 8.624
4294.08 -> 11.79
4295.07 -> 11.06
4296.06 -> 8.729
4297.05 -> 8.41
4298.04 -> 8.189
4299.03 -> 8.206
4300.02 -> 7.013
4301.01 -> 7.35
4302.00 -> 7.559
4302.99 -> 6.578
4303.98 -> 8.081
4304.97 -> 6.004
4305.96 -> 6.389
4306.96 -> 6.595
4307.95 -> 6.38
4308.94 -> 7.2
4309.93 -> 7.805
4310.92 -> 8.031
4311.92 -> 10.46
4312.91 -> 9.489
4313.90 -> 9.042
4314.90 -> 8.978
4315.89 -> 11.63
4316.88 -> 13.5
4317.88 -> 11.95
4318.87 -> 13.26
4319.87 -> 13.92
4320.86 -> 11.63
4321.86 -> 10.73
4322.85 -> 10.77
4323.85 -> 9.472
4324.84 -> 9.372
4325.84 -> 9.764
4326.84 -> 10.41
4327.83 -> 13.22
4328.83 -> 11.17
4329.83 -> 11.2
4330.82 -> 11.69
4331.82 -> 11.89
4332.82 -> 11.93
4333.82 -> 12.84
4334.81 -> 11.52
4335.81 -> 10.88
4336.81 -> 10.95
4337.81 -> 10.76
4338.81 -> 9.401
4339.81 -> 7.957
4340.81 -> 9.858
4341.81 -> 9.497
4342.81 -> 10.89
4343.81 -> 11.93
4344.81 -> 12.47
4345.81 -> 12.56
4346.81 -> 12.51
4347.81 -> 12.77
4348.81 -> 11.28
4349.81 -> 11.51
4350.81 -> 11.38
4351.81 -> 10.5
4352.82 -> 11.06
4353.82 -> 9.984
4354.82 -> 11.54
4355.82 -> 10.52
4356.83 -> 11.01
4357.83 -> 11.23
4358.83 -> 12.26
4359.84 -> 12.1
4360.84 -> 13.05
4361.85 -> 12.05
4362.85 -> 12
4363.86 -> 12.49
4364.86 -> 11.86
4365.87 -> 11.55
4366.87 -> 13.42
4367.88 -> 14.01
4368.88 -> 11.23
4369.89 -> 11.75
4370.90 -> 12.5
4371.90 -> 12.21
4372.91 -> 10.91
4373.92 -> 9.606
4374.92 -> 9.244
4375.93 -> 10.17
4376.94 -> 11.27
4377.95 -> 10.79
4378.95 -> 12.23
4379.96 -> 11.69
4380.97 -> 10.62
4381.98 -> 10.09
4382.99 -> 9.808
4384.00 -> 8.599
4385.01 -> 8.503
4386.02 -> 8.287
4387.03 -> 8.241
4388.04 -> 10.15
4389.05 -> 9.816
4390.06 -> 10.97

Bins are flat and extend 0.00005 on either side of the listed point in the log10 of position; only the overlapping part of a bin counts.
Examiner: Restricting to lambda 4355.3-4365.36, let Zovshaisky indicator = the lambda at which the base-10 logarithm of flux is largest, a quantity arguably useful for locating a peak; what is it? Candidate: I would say 4360.84 angstrom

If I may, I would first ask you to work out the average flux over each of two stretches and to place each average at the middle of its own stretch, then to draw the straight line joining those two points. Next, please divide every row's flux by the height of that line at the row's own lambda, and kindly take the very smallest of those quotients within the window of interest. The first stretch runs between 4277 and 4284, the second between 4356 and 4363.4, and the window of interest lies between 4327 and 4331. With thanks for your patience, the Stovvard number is 1.0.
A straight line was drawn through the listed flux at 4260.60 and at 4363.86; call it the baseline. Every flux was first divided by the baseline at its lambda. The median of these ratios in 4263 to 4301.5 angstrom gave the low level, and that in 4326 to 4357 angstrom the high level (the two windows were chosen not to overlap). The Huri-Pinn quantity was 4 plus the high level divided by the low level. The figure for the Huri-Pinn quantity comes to 4.92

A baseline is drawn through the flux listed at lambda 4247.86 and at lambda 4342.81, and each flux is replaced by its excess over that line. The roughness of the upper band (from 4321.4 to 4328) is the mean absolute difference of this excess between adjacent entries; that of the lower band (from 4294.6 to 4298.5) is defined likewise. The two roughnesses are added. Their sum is 1.84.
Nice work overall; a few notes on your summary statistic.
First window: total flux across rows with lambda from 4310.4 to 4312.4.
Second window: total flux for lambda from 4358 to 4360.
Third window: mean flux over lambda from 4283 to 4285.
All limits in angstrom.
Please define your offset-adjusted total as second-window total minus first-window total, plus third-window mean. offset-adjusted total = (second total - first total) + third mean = 17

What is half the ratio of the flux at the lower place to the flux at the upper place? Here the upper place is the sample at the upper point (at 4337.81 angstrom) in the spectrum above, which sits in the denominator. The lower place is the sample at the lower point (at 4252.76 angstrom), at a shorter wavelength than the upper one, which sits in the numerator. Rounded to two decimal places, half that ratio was 0.37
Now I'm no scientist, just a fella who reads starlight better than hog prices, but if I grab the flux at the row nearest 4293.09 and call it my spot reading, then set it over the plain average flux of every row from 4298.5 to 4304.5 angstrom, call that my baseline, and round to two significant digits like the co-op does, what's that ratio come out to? 1.2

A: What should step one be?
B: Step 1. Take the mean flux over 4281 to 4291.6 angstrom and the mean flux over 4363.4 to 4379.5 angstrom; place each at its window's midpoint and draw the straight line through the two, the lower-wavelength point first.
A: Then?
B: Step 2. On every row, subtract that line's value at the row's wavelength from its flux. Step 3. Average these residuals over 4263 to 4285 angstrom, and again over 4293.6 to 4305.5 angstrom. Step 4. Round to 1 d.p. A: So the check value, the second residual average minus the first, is -2.3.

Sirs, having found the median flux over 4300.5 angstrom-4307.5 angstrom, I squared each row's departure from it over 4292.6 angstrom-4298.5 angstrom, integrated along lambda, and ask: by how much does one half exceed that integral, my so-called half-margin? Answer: -60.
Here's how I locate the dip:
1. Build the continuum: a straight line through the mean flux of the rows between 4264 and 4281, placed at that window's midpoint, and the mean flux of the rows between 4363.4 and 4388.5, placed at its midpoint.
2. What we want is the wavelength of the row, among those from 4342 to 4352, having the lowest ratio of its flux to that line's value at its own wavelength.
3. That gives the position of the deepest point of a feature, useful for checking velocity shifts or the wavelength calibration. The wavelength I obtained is 4351.81 angstrom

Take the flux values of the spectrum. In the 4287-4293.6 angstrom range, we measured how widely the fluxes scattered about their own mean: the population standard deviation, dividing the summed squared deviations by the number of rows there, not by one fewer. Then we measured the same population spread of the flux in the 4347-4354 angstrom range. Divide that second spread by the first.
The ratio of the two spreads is 1.4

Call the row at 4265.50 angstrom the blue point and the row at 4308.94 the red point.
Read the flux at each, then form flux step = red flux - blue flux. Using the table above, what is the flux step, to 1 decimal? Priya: -4.4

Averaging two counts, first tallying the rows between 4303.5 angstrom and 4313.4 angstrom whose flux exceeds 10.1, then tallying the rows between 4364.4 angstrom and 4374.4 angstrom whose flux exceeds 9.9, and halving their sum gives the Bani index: 5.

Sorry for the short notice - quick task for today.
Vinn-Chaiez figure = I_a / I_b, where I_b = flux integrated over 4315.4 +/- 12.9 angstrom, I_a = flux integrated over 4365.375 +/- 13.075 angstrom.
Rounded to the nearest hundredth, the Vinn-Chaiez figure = 1.21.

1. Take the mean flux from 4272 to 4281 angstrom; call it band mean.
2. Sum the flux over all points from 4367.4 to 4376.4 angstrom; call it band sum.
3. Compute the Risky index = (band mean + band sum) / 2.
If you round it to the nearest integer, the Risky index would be 56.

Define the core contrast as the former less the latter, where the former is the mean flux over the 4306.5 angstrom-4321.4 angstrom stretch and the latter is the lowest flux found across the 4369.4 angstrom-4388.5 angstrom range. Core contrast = 1.8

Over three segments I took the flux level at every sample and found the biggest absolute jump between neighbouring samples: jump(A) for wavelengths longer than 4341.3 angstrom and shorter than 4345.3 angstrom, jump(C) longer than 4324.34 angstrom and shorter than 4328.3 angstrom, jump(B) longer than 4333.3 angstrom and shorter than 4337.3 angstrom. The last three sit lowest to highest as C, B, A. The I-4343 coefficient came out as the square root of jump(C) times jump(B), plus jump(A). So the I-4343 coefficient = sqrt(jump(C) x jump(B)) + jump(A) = 3.3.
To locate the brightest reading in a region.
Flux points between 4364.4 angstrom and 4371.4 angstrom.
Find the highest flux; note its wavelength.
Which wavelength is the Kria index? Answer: 4367.88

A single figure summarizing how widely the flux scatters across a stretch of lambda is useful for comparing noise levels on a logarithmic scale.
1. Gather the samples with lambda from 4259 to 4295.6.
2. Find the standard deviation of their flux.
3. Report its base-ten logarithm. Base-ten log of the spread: 0.14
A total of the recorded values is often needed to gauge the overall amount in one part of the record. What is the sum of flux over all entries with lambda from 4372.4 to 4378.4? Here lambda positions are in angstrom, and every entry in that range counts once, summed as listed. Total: 62.0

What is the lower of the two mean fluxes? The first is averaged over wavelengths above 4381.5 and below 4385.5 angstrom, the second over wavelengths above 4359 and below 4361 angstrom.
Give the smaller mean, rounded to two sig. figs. 9.2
